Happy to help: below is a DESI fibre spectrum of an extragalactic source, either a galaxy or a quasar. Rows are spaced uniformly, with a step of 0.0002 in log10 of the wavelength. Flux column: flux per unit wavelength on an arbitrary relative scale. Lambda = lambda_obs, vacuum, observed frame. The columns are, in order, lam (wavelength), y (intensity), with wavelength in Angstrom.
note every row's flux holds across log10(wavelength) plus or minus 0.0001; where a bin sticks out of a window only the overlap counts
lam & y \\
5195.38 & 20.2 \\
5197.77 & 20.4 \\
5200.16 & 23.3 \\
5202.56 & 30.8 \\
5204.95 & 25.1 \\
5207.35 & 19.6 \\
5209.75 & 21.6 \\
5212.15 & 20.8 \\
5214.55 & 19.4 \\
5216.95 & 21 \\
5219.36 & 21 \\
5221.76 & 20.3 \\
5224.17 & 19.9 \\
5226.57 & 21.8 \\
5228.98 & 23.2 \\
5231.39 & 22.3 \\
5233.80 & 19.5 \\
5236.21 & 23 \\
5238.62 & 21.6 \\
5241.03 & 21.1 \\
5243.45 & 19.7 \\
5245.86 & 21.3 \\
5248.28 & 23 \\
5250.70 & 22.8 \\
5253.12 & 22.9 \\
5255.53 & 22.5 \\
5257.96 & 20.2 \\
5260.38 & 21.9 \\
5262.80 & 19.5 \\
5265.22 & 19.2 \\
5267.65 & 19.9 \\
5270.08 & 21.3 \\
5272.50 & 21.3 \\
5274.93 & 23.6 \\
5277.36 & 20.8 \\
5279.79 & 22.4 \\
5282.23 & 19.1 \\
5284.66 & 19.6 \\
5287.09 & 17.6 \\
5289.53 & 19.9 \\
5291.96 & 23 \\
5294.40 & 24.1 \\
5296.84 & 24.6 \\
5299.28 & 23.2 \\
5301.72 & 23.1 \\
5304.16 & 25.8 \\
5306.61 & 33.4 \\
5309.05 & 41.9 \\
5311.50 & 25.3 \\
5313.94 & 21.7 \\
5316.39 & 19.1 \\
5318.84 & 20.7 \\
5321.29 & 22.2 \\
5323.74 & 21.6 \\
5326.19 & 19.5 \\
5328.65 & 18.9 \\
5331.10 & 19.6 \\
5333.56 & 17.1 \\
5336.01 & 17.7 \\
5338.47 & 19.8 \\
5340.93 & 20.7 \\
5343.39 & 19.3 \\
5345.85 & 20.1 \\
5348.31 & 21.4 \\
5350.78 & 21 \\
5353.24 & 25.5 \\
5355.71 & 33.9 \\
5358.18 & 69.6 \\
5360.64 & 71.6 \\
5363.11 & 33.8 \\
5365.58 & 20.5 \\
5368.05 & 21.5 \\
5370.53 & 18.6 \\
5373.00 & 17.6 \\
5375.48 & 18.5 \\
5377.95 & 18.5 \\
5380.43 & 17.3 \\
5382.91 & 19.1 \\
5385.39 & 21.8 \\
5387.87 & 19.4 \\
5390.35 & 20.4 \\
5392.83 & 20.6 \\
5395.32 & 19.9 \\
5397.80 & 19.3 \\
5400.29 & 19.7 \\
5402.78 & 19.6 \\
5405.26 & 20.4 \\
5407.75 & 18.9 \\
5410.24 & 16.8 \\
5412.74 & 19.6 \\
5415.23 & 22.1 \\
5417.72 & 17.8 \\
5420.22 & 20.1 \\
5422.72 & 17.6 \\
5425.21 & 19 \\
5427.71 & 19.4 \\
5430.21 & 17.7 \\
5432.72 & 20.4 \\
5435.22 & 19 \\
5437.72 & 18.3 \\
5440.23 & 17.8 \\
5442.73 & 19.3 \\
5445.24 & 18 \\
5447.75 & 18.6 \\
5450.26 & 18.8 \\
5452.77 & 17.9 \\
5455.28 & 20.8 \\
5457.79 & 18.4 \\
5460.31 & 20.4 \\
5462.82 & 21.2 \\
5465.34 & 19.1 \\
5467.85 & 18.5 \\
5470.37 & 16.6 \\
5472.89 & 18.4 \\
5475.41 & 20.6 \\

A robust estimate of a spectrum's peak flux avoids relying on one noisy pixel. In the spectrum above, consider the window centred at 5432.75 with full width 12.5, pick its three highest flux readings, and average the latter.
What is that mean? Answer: 19.6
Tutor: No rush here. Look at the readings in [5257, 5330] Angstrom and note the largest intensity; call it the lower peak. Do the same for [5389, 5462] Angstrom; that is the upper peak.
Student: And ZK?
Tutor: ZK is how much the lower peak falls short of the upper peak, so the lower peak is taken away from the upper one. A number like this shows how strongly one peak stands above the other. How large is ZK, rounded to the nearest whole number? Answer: -20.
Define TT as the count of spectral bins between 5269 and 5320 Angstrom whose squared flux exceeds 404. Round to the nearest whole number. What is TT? 16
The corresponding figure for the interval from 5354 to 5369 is 6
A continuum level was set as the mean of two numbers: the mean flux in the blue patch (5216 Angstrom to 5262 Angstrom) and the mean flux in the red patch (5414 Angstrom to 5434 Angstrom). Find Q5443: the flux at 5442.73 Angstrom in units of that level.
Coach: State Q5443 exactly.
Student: 0.95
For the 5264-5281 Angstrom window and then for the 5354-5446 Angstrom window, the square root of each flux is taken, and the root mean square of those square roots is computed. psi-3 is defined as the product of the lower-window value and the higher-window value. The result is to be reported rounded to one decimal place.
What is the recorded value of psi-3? 22.0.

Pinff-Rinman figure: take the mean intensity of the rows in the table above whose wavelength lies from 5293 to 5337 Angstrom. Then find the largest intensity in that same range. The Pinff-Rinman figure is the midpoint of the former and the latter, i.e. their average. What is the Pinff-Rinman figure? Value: 32.6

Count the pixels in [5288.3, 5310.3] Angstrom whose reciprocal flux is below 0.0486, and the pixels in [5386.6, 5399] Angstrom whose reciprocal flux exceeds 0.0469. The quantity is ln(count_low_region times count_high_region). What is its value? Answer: 3.69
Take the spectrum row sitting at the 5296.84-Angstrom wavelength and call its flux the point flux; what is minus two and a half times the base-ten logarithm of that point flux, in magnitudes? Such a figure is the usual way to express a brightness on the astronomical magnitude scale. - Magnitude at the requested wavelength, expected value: -3.48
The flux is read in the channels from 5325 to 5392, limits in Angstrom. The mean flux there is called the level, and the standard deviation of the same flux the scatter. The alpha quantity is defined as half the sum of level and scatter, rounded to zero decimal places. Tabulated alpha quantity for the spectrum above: 19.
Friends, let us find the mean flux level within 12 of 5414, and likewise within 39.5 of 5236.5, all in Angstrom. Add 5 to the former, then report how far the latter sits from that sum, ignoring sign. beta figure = 3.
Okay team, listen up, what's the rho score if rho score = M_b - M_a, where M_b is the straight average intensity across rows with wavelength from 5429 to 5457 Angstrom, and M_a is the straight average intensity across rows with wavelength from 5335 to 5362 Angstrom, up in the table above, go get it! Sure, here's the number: -12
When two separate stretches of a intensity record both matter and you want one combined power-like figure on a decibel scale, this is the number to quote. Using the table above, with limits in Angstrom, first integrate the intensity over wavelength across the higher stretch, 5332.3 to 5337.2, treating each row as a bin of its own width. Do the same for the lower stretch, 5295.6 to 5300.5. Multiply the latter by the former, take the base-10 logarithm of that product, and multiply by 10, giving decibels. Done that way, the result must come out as 40.0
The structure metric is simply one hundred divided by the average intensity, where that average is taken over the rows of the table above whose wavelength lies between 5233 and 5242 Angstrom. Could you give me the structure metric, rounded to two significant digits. 4.7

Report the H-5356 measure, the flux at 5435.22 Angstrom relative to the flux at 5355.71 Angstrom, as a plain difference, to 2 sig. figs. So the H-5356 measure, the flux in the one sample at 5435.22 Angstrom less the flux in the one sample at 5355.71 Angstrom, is -15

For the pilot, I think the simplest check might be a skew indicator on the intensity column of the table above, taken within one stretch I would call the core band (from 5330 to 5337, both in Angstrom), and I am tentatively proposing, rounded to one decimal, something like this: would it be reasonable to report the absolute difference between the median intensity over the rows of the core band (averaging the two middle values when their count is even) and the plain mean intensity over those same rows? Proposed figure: 0.4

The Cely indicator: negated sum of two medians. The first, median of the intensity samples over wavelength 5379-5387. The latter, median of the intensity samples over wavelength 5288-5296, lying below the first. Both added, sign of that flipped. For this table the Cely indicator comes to -42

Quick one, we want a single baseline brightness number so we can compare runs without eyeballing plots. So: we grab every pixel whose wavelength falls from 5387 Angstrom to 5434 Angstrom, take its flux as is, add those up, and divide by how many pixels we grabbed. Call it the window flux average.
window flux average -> 19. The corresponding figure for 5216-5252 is 21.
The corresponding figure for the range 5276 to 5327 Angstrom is 23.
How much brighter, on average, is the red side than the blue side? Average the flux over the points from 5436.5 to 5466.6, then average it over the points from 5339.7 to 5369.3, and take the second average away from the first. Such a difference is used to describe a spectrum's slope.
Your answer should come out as -13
